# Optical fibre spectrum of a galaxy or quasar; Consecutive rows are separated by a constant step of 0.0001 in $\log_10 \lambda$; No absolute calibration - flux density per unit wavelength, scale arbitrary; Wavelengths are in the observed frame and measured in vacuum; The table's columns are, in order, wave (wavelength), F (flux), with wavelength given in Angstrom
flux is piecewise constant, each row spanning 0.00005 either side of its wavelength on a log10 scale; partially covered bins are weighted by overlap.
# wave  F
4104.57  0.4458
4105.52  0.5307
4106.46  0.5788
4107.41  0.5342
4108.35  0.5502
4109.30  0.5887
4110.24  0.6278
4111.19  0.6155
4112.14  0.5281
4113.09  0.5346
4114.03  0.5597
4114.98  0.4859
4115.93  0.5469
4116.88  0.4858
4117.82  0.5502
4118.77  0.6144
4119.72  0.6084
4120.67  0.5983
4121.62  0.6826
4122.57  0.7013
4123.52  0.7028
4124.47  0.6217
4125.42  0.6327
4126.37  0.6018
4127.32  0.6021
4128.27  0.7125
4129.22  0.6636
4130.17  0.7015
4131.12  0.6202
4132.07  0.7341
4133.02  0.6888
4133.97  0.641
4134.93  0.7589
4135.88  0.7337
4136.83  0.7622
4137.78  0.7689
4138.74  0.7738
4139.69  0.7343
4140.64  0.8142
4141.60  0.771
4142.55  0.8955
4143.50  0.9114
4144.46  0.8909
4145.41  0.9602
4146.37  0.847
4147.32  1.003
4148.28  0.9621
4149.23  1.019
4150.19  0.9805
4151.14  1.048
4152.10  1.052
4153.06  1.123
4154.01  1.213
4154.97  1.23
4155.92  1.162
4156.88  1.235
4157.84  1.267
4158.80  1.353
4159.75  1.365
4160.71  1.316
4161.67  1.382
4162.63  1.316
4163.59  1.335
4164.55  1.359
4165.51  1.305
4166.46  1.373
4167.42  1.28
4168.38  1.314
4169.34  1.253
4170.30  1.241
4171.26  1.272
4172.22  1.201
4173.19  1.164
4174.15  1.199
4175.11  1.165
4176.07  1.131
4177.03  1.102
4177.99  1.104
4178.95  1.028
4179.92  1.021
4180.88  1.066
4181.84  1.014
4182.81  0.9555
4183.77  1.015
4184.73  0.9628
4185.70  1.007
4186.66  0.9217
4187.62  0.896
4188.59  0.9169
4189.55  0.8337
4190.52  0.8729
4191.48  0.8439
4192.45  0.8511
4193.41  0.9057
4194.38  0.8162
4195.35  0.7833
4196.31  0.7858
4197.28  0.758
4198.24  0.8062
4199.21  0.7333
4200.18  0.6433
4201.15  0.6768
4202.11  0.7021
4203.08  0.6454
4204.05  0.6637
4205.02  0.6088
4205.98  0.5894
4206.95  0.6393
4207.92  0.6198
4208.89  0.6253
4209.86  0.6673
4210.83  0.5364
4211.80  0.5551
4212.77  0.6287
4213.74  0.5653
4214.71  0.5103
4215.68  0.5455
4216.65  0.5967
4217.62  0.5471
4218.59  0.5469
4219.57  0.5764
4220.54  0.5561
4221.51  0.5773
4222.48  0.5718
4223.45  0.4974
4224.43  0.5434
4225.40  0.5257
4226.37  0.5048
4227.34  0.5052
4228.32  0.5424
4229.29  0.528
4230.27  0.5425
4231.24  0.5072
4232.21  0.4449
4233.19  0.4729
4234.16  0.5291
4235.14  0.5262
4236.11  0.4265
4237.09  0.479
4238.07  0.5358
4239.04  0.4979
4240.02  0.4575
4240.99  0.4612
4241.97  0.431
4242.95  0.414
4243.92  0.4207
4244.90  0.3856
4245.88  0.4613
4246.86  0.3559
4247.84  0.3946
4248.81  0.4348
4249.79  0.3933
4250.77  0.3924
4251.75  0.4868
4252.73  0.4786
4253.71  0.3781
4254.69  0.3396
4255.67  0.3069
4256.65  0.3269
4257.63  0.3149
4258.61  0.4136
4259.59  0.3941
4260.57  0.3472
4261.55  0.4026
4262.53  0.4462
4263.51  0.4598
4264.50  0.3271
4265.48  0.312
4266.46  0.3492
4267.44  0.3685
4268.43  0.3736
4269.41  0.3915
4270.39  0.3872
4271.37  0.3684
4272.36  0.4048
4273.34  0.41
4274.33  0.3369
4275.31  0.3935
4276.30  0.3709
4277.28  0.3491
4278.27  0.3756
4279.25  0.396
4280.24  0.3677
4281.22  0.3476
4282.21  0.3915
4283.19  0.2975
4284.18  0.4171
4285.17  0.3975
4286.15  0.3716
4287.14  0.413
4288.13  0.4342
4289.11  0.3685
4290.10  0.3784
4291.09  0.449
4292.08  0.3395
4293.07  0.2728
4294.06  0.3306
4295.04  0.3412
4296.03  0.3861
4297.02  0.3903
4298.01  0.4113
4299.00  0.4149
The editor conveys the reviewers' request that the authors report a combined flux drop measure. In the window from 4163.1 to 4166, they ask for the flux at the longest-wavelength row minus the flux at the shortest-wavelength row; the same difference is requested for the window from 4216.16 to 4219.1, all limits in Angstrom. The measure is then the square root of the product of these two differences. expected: 0.039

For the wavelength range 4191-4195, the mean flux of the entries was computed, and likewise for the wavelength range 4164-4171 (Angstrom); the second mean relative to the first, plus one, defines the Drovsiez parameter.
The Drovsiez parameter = 2.5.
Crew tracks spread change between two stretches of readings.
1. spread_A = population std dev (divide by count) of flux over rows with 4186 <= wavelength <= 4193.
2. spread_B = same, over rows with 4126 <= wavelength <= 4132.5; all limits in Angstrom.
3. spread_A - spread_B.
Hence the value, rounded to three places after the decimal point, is -0.018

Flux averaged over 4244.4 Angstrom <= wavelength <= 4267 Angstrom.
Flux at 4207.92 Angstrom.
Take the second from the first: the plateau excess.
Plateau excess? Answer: -0.23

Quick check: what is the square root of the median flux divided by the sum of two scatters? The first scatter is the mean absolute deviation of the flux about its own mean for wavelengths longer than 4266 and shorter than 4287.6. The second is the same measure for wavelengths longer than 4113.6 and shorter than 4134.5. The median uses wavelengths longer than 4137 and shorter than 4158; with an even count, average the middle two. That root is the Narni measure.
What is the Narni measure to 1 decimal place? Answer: 3.6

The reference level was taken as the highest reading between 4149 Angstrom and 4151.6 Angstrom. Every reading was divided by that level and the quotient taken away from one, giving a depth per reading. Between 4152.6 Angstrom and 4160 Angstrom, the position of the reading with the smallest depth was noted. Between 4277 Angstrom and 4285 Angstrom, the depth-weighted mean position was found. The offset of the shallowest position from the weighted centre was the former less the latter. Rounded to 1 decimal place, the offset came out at -121.0 Angstrom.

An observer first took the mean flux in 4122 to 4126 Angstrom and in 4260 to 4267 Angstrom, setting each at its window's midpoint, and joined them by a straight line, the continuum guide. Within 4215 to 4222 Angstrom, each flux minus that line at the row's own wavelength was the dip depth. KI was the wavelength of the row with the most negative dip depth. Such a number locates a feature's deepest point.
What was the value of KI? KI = 4215.68 Angstrom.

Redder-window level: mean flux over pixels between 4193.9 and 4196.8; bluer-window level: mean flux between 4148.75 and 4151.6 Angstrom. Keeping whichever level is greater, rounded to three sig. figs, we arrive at 1.02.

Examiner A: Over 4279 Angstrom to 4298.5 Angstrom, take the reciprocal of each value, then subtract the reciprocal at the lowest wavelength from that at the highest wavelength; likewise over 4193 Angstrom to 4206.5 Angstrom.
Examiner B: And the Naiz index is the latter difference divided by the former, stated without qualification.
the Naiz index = -6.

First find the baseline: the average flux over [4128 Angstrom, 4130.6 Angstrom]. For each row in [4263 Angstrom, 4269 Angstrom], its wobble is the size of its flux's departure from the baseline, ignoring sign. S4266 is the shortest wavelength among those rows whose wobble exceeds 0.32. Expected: 4264.50 Angstrom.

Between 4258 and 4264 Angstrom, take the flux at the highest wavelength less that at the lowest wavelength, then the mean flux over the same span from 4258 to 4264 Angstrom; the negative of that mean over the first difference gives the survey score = -9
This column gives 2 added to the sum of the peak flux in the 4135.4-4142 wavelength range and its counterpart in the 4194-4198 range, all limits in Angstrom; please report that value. 3.63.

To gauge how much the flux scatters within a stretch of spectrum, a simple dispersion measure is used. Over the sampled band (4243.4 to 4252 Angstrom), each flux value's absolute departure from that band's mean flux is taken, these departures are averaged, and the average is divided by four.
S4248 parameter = 0.0082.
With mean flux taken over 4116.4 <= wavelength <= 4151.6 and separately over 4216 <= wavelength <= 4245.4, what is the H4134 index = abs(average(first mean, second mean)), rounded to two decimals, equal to 0.63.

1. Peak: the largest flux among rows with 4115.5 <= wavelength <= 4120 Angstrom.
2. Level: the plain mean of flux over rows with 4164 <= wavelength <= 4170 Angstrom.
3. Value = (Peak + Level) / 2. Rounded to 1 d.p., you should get 1.0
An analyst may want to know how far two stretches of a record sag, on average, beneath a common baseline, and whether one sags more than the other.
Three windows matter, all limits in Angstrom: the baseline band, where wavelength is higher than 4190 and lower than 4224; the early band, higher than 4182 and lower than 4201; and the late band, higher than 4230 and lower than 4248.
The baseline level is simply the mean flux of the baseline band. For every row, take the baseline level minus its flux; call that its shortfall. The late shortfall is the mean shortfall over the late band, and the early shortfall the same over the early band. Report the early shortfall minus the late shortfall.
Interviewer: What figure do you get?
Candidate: -0.4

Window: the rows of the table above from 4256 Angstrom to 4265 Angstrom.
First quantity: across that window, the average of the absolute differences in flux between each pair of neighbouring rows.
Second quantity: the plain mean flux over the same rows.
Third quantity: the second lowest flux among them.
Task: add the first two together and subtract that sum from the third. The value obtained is -0.11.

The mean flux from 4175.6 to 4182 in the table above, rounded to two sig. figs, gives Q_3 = 1.1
